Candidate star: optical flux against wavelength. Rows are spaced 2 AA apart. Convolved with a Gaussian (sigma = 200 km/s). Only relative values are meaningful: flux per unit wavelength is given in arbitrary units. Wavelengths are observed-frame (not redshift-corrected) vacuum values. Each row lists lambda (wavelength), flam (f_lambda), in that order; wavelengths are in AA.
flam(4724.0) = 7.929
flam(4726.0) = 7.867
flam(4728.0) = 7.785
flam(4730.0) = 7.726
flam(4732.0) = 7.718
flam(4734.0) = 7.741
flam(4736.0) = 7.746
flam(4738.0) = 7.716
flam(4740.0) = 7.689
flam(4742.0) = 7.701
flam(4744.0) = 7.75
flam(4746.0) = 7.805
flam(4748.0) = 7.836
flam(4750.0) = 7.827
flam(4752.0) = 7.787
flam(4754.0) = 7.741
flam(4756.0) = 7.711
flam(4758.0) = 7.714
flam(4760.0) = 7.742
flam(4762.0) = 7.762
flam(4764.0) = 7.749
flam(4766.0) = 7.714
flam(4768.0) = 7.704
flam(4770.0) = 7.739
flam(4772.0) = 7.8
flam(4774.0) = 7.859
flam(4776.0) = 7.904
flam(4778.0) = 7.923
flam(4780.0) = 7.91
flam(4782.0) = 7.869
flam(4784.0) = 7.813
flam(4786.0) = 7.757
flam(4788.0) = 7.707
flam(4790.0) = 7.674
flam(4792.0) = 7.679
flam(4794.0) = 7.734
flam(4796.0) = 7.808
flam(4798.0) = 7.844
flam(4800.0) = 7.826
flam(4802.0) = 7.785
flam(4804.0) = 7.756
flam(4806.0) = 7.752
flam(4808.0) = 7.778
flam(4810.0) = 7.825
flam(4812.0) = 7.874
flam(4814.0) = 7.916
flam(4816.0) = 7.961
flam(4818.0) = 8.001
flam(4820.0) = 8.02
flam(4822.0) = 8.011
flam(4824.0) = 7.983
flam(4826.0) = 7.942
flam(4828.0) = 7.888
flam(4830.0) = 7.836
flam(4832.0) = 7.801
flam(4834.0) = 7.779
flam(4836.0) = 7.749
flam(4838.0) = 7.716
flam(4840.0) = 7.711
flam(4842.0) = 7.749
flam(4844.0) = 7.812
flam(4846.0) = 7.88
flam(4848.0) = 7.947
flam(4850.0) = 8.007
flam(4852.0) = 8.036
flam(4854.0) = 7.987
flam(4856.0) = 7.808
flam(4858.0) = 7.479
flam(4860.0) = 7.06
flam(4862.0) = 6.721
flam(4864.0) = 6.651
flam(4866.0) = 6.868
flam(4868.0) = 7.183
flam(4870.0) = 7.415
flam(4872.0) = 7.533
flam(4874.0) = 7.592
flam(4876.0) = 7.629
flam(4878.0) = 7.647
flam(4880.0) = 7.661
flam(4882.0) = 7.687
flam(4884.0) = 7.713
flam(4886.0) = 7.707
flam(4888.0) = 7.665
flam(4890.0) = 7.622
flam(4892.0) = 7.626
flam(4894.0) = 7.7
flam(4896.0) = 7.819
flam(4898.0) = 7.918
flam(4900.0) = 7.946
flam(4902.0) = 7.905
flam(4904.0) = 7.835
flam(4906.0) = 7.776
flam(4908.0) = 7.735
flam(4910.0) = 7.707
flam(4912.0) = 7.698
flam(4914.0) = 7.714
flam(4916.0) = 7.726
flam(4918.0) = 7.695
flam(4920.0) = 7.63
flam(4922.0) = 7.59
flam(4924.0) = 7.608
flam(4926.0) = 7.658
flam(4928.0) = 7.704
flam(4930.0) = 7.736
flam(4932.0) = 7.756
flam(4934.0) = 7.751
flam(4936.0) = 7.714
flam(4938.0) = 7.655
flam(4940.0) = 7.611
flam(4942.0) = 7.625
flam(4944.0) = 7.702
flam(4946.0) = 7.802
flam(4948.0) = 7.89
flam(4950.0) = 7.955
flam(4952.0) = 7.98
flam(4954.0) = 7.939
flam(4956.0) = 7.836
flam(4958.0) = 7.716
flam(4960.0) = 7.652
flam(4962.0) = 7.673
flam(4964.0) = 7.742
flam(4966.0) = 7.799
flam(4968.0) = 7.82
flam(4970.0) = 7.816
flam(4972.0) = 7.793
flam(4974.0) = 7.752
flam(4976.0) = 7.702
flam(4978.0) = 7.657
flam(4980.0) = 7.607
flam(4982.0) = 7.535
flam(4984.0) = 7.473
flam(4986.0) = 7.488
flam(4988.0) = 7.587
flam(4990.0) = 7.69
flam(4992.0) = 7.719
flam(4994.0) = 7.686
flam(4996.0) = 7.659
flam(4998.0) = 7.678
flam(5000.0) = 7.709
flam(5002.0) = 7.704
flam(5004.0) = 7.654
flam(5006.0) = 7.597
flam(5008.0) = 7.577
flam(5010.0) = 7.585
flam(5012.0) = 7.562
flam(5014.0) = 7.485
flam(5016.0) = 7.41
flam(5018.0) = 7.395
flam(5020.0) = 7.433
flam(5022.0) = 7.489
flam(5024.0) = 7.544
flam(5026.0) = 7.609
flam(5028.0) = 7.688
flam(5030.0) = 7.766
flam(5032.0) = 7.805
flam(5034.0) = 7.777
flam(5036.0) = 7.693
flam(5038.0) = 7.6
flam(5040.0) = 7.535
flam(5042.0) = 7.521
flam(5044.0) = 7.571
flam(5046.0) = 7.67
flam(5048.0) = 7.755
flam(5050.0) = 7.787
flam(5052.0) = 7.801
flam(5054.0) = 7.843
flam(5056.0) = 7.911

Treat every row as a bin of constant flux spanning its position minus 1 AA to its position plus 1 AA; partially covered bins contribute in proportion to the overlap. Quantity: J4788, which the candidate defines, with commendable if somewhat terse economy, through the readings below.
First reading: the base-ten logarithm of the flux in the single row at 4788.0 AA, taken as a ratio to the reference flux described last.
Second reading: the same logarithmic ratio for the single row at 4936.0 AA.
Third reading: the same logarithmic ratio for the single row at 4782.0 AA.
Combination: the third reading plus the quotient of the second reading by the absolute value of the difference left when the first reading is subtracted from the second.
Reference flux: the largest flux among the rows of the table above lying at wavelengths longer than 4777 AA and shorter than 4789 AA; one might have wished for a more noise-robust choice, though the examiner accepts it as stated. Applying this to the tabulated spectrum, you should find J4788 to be -29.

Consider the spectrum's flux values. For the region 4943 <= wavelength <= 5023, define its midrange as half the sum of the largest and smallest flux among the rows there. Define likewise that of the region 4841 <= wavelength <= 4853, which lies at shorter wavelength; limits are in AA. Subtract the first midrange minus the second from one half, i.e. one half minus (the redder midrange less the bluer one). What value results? 0.705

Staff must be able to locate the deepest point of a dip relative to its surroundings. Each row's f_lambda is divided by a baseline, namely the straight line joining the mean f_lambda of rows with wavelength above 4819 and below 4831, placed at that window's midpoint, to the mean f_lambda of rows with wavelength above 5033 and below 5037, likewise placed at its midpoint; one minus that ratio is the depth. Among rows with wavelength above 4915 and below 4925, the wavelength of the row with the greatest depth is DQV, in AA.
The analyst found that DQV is 4922.0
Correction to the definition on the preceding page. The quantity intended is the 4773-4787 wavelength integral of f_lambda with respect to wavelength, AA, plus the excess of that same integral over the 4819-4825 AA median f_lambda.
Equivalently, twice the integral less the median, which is 212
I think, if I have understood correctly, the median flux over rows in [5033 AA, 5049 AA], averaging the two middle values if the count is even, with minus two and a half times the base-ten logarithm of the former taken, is -2.21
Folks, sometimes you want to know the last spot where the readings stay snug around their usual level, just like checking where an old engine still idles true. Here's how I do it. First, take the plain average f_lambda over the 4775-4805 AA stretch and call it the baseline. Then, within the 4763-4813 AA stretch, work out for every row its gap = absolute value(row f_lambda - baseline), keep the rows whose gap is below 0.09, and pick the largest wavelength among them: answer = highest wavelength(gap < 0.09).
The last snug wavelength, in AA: 4812.0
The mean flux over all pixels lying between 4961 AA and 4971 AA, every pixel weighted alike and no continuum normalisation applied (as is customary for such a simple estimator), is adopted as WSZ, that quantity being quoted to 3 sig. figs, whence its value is 7.77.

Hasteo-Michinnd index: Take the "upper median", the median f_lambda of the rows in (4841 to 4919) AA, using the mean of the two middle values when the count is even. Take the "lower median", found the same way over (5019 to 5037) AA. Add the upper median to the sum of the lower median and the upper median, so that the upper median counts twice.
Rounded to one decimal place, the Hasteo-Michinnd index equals 23.1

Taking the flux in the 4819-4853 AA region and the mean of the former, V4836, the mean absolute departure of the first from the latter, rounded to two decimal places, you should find 0.10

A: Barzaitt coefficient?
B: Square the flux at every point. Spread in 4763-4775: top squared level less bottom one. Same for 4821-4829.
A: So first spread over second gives 1.2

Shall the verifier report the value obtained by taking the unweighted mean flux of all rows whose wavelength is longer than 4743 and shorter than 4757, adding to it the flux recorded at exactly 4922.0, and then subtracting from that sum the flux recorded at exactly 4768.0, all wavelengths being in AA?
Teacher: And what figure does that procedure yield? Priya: 7.67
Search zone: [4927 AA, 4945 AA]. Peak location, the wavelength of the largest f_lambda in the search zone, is 4932.0 AA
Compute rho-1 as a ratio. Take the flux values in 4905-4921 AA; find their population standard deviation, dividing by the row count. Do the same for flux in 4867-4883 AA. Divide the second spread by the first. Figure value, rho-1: 4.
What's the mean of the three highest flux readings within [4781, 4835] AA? 8.01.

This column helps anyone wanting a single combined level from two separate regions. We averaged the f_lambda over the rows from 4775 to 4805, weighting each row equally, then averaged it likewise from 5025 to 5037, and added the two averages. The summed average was 15.5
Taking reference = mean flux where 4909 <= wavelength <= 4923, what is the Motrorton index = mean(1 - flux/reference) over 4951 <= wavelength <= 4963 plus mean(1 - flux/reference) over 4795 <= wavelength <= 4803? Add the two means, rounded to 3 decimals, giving -0.033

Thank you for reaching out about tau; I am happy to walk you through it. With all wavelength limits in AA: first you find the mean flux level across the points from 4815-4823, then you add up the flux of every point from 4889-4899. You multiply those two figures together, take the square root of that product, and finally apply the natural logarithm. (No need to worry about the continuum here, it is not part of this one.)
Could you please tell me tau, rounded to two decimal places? 2.87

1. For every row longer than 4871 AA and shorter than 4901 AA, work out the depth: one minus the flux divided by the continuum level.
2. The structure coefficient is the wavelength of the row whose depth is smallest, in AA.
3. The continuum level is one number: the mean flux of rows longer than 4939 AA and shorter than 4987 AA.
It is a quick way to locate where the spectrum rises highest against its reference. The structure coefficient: 4900.0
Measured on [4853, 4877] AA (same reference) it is 4854.0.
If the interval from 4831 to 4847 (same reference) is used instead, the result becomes 4846.0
